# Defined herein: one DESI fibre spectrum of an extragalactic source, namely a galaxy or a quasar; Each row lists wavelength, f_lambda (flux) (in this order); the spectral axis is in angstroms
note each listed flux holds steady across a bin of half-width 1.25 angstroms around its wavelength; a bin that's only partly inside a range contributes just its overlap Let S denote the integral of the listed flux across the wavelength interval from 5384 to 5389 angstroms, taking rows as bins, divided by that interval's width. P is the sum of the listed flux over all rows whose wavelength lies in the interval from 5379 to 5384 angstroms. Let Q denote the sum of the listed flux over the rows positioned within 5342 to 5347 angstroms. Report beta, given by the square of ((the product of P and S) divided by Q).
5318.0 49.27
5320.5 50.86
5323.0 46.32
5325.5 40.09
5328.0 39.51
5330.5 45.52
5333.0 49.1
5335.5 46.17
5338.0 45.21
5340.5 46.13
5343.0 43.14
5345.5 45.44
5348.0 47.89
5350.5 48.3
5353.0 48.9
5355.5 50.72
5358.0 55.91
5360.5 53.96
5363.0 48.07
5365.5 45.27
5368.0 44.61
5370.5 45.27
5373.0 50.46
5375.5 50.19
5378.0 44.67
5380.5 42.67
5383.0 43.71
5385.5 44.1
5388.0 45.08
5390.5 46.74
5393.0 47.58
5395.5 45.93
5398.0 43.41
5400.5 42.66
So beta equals 1885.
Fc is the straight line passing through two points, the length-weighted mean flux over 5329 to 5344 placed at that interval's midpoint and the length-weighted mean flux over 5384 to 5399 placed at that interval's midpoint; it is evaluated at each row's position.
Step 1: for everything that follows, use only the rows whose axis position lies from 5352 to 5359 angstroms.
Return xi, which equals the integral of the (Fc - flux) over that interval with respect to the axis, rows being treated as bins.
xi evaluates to -43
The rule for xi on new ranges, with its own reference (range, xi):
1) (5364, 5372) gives 2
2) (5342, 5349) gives 2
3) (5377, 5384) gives 13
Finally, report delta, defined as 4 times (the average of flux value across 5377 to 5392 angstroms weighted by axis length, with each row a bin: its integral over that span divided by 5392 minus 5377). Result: 178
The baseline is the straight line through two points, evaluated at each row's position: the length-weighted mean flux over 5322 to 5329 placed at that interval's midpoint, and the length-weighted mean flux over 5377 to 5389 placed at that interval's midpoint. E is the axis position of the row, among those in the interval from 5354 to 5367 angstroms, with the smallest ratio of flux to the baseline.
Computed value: 5365.5 angstroms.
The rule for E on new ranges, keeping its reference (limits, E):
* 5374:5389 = 5380.5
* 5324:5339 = 5328.0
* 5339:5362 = 5343.0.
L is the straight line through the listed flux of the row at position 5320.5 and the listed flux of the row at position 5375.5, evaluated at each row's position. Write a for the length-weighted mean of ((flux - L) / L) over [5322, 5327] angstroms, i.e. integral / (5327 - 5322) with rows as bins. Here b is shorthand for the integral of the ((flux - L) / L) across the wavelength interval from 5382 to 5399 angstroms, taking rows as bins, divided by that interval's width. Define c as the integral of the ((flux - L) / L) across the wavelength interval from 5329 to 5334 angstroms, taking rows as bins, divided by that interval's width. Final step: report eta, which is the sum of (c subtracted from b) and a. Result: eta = -0.17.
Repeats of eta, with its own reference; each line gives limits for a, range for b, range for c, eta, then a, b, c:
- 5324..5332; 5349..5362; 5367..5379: -0.09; -0.171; 0.020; -0.061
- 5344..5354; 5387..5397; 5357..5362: -0.22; -0.060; -0.074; 0.083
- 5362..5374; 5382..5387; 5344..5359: -0.17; -0.073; -0.122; -0.023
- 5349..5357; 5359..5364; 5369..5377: 0.04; -0.020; 0.021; -0.036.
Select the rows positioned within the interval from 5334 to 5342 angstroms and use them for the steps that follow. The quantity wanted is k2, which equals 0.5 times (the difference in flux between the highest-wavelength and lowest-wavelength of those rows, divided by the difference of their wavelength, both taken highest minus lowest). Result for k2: 0.00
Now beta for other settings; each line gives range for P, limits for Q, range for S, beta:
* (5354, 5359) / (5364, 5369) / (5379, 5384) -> 2631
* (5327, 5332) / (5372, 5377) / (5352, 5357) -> 1796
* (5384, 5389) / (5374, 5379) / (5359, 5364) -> 2336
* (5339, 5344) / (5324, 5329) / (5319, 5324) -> 2988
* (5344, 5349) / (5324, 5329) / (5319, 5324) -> 3265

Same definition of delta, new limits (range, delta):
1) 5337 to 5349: 182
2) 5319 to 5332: 179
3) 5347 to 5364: 202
